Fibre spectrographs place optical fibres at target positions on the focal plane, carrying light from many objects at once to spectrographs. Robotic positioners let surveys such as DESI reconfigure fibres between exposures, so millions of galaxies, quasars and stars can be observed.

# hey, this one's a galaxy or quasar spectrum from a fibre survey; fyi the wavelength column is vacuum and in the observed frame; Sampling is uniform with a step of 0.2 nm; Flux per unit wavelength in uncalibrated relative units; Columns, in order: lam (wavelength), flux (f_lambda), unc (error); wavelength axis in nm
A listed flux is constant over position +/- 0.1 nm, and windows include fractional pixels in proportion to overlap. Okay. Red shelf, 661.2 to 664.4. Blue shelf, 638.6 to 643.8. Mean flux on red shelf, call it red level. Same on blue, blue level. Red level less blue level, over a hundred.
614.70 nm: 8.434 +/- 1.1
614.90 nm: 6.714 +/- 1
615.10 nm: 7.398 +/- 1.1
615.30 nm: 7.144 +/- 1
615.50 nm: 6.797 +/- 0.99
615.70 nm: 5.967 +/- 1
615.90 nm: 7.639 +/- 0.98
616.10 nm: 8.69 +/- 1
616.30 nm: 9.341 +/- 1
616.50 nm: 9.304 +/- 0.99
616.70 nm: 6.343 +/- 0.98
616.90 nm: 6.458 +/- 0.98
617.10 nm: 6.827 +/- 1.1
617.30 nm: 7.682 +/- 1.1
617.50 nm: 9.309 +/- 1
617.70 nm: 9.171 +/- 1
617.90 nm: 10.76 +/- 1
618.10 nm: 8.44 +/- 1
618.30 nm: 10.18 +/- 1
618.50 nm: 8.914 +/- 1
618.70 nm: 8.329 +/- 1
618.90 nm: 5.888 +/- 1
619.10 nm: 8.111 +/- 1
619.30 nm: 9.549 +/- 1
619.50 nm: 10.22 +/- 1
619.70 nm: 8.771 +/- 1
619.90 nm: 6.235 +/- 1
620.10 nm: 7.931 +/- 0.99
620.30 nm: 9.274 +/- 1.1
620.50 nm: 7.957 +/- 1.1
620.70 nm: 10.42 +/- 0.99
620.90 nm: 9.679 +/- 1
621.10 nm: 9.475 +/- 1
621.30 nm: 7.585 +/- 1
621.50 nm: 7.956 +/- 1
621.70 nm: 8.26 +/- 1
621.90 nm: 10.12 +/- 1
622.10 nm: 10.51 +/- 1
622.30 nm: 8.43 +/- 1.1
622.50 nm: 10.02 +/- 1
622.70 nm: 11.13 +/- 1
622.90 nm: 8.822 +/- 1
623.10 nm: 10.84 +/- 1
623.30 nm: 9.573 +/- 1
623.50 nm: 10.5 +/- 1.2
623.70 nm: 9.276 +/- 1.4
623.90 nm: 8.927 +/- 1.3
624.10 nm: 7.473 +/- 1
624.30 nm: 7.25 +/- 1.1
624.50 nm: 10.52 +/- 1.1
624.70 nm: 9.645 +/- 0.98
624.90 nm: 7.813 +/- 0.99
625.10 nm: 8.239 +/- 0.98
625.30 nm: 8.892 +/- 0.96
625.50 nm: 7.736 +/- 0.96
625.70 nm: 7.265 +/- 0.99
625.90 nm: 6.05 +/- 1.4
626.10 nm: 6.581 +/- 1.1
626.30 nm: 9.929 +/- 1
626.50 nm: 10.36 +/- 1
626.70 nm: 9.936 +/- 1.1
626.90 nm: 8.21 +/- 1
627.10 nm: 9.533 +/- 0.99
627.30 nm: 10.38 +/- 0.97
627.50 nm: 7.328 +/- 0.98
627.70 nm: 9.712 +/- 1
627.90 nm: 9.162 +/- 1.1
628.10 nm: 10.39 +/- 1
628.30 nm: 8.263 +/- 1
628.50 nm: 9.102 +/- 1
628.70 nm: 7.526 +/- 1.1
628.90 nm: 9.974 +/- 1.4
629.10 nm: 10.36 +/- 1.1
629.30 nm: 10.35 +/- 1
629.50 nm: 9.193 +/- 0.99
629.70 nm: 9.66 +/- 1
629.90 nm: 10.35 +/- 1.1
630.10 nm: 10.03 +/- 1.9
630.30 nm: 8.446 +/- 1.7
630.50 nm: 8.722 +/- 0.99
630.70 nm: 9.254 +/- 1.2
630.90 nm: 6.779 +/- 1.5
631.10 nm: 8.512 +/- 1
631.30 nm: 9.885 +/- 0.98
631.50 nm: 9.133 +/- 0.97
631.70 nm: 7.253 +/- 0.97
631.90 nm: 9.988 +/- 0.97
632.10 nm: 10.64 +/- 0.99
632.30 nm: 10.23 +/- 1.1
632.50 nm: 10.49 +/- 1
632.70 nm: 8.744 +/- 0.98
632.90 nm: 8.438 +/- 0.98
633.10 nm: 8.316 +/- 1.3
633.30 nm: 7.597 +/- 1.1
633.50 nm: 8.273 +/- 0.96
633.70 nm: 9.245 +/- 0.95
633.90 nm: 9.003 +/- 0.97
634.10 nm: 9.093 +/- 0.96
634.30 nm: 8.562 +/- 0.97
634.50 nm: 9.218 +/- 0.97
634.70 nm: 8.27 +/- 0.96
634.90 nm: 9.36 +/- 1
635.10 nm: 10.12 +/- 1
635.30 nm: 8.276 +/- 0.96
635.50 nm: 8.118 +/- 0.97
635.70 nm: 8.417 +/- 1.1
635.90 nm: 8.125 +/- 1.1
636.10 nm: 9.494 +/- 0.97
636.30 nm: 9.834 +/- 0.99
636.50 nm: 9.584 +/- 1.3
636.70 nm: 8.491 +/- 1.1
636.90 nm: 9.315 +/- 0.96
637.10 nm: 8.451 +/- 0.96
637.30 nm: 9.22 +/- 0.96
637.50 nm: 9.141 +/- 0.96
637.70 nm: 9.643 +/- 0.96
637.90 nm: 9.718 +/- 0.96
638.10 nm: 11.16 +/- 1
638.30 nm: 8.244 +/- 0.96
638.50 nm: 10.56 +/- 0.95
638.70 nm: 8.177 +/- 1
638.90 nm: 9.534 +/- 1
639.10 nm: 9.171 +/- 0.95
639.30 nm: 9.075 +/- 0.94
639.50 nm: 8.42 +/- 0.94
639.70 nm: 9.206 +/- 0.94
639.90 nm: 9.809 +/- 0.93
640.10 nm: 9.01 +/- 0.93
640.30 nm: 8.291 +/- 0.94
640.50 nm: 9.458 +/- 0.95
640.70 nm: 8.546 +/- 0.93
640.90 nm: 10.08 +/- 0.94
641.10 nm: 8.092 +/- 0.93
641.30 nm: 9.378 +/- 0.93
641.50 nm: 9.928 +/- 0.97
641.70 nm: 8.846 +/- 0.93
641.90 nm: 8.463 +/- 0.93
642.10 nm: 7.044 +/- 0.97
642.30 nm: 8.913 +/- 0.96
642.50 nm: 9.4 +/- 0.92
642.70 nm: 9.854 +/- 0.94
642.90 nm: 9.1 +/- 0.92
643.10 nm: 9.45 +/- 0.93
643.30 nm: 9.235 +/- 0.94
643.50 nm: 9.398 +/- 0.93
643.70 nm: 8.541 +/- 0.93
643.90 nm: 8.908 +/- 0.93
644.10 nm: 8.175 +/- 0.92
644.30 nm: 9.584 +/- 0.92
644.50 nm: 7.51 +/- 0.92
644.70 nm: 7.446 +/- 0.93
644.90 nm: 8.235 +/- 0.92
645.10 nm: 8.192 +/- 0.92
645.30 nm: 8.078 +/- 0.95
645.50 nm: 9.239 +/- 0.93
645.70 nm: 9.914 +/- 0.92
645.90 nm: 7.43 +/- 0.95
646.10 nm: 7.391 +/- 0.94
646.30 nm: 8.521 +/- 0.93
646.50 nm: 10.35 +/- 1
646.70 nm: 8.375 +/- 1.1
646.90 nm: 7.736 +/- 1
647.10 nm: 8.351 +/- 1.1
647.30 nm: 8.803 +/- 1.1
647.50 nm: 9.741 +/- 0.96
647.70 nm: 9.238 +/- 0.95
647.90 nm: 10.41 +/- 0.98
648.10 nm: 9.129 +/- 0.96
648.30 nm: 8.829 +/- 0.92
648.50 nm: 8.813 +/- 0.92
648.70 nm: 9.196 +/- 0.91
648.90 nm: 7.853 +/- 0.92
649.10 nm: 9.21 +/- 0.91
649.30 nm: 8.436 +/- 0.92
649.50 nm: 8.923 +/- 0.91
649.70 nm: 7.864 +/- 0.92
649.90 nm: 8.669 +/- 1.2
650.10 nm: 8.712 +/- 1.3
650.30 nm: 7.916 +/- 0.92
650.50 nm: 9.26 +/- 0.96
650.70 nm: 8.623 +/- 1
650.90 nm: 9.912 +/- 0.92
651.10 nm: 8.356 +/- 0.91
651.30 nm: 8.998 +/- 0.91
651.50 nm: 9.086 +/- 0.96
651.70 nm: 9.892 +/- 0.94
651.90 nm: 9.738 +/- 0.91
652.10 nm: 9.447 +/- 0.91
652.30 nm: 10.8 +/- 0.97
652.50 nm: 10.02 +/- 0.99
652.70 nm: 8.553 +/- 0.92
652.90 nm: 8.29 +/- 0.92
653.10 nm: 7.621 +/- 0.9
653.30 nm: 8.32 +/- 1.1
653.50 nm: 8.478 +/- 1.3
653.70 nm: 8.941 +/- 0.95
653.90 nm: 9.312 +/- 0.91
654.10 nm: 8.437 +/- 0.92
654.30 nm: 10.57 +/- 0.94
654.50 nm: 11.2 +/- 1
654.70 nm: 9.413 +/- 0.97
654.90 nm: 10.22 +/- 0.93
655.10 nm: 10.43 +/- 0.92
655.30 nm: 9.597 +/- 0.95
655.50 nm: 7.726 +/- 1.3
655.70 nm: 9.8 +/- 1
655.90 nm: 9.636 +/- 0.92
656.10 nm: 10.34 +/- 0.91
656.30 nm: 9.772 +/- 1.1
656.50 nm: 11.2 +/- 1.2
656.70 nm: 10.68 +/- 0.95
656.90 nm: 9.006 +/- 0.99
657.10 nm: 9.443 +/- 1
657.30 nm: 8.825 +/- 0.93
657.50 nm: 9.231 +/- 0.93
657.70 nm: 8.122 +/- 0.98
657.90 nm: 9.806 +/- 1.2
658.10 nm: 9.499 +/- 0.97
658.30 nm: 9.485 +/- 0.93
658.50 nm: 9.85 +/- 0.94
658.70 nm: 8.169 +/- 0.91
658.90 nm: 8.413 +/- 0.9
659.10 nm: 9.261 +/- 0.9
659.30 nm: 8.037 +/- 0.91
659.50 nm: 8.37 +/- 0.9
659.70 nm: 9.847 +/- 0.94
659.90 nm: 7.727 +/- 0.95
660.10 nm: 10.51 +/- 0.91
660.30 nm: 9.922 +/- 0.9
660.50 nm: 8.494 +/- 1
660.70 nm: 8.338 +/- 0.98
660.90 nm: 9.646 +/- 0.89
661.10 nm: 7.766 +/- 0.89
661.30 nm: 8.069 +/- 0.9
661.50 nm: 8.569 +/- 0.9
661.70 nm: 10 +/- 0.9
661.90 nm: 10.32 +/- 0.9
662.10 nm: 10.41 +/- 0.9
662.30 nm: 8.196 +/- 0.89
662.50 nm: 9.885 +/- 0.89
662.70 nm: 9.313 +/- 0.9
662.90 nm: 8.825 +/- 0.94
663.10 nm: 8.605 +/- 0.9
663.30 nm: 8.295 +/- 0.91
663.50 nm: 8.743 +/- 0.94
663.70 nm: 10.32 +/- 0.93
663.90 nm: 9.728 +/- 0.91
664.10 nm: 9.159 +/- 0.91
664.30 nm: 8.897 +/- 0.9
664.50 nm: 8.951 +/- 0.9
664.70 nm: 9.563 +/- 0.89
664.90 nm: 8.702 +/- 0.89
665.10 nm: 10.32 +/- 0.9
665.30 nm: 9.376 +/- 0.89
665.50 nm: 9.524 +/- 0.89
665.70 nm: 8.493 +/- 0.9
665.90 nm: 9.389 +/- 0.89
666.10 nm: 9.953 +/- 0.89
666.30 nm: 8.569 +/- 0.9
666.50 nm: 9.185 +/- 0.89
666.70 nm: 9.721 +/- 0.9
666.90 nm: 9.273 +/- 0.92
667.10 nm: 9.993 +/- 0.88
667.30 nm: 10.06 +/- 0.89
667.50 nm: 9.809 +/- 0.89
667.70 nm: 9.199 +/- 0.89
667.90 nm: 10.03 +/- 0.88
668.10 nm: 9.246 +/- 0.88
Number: 0.0019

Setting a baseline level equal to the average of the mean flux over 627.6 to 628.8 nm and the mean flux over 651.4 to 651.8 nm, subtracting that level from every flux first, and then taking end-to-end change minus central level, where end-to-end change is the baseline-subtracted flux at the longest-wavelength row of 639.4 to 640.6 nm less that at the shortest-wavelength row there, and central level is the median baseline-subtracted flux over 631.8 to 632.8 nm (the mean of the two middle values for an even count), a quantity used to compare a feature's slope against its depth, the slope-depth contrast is 0.1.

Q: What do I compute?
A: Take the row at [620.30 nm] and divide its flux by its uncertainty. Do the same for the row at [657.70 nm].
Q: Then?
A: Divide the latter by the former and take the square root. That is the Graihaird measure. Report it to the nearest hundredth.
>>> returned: 0.99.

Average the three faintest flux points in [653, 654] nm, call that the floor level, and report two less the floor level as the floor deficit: -6.1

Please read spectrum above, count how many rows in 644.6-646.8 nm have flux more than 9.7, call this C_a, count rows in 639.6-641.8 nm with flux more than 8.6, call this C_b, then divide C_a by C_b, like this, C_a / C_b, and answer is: 0.25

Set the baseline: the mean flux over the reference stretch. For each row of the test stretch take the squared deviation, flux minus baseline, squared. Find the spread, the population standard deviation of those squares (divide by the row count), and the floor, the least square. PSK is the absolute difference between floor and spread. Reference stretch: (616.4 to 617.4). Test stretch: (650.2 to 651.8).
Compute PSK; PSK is 1.86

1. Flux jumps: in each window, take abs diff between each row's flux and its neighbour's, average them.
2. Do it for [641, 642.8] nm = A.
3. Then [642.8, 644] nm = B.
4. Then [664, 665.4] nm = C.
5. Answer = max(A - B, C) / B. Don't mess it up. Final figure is 1.86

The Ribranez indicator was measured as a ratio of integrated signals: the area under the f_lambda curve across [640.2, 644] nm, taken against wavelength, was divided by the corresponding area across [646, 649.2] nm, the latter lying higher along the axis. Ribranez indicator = 1.2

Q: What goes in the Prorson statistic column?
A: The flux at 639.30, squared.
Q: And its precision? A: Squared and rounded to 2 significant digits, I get 82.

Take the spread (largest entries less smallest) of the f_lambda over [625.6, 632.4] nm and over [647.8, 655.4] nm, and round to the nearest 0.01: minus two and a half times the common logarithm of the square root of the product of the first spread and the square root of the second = -1.17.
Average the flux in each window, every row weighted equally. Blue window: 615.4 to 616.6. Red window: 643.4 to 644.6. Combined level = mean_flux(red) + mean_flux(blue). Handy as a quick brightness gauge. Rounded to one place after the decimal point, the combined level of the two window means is 16.6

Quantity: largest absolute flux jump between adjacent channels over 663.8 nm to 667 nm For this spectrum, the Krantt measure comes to 1.6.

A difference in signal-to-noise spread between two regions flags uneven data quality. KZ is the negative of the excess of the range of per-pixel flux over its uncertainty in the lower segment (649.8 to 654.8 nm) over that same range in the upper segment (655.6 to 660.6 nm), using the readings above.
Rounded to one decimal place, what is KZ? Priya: -1.3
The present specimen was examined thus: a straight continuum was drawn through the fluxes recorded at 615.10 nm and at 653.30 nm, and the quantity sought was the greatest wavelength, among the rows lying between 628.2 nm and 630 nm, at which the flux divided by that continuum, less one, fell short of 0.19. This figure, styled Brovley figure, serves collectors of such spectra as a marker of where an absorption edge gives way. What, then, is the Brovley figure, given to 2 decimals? 629.50 nm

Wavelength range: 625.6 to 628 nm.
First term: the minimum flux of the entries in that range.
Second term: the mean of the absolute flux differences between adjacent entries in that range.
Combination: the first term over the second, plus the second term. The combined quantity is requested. 6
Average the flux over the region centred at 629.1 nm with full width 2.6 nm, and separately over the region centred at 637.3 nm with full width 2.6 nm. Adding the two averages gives 18.9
